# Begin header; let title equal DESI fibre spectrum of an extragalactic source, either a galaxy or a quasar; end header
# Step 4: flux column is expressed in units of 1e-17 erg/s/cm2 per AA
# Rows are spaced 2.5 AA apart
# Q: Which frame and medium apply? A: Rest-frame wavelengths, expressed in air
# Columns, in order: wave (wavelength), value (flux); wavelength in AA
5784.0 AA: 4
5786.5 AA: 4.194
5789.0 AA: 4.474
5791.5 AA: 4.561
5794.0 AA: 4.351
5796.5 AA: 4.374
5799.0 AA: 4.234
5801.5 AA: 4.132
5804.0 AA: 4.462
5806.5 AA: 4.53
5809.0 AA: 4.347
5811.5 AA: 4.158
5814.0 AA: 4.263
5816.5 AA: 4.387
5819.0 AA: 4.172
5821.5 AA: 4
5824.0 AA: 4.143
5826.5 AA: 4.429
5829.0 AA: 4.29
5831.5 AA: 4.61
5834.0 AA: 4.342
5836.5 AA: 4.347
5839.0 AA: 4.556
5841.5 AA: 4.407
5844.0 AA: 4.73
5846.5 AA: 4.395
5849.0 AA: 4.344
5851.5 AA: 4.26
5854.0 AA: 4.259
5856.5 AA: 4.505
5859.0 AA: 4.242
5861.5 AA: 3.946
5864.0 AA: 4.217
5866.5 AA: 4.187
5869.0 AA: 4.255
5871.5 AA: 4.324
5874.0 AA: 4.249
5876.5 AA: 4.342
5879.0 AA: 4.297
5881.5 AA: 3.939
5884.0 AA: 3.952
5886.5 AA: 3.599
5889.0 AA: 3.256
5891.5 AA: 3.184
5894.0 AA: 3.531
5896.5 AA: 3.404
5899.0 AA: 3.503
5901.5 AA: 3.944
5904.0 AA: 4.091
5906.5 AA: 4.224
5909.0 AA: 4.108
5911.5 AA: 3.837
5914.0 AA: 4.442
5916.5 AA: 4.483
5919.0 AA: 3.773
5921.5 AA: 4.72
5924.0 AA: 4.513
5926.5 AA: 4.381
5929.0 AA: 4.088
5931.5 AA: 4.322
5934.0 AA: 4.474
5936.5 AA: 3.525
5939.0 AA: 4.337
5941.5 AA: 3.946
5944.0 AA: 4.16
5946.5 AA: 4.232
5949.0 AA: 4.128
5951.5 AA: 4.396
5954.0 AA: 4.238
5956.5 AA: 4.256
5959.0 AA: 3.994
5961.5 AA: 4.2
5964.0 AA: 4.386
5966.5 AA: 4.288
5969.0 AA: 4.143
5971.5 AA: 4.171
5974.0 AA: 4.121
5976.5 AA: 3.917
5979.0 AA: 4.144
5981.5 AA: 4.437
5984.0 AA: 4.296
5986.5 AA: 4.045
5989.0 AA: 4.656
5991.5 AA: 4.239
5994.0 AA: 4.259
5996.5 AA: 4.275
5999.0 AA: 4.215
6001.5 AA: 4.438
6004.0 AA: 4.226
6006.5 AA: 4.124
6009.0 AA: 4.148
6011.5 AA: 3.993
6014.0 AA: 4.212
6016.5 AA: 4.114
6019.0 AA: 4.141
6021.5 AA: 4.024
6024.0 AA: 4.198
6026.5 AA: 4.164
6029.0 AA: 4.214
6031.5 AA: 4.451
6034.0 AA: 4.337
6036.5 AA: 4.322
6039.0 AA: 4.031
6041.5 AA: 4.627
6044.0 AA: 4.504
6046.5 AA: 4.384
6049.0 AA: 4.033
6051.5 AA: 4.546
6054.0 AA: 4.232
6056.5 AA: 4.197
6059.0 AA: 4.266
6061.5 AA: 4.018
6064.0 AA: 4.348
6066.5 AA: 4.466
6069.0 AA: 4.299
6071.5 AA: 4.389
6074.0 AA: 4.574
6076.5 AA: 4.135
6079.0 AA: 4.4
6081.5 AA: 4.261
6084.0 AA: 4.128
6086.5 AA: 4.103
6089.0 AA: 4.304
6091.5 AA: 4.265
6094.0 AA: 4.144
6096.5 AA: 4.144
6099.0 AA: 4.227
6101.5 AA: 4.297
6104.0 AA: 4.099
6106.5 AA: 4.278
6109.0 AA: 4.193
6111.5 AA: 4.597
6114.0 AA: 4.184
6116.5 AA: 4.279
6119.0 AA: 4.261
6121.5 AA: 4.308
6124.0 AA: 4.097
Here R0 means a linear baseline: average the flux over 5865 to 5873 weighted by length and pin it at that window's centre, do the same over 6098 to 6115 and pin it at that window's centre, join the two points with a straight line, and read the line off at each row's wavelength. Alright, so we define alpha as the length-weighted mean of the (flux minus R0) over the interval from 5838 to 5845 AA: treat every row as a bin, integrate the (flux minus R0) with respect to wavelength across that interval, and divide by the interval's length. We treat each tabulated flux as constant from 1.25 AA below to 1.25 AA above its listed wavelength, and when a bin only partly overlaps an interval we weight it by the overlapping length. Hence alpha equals 0.31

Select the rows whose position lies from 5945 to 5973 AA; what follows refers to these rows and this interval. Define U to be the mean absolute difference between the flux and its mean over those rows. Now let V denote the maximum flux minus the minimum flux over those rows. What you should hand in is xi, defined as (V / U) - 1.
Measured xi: 3.7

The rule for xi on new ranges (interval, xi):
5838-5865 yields 4.1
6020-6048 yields 2.9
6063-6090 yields 3.1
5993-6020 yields 4.4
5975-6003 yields 4.2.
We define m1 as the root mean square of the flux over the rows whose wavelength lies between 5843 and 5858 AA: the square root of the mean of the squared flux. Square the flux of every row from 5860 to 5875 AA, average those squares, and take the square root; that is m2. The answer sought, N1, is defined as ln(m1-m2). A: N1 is -1.5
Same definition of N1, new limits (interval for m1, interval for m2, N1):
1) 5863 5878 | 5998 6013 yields -2.7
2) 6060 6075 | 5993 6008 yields -2.4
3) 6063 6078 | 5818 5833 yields -2.4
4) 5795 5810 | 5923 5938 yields -2.1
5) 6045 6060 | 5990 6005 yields -5.7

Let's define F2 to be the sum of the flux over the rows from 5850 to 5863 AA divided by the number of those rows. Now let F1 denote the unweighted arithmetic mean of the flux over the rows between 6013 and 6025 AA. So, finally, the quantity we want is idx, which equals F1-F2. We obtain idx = -0.10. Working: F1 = 4.14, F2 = 4.24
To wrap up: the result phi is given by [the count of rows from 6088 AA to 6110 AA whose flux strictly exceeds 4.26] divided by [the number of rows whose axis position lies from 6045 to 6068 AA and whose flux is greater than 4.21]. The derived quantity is 0.7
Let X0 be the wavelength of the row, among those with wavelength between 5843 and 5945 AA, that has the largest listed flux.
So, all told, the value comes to 5844.0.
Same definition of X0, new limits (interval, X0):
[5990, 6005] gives 6001.5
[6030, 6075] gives 6041.5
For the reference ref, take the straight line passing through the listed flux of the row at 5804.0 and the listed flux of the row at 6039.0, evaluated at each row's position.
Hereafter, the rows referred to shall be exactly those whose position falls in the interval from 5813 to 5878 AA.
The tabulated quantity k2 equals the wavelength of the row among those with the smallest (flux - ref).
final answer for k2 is 5821.5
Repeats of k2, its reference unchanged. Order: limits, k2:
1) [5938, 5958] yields 5941.5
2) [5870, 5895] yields 5891.5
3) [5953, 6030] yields 5976.5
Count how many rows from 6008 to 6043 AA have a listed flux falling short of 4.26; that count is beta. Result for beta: 10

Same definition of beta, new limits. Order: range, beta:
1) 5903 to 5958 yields 13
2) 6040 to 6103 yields 10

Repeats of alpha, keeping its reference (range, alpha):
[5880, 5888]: -0.43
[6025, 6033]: 0.01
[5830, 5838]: 0.18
